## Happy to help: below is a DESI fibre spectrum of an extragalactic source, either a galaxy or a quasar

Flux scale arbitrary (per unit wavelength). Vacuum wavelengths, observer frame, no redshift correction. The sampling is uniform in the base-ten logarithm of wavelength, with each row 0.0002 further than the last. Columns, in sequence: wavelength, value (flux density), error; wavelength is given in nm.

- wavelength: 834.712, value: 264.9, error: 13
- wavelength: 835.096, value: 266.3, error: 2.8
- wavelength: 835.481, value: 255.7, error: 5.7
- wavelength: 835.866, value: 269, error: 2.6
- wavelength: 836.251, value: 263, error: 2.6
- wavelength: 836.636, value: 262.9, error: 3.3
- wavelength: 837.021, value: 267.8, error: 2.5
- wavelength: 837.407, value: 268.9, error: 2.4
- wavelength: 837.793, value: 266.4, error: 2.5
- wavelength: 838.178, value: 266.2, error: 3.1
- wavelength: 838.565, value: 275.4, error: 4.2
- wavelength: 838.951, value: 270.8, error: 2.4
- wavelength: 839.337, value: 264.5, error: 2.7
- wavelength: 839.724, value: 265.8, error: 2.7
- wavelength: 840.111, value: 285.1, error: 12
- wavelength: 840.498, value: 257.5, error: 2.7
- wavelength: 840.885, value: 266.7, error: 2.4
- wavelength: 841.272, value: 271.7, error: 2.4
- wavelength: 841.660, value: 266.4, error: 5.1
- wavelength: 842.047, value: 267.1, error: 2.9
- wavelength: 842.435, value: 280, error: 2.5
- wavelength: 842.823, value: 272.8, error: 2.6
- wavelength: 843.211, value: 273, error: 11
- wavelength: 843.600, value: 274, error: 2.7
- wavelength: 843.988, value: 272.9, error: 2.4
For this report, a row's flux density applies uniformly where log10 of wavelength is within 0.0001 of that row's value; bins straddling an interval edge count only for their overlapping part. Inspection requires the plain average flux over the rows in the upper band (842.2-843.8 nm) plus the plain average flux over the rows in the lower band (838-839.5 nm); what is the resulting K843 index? 544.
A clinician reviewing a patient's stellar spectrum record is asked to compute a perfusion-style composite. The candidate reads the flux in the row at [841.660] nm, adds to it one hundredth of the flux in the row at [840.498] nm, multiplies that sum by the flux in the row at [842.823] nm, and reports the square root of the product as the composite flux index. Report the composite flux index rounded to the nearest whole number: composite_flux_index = 271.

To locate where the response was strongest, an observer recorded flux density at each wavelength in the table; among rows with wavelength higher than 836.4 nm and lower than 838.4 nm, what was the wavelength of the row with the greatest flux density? 837.407 nm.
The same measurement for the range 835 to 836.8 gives 835.866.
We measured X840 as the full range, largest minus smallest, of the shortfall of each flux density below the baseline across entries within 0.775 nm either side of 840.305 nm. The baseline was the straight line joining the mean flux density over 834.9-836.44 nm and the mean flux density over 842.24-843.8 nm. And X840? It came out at 28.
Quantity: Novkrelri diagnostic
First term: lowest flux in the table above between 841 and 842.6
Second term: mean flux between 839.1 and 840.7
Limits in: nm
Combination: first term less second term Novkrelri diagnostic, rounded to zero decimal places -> -2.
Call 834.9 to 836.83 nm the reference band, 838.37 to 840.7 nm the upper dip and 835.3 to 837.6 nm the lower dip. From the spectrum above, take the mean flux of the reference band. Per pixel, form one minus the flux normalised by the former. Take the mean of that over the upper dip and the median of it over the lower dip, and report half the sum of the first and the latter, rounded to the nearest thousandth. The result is -0.016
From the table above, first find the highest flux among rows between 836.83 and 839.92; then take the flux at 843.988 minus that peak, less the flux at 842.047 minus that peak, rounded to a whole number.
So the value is 6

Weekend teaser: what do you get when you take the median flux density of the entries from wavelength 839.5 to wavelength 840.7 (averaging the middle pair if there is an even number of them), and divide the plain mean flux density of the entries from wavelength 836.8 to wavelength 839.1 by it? 1.01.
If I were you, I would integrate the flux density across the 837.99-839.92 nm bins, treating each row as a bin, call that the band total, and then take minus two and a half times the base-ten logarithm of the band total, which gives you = -6.79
